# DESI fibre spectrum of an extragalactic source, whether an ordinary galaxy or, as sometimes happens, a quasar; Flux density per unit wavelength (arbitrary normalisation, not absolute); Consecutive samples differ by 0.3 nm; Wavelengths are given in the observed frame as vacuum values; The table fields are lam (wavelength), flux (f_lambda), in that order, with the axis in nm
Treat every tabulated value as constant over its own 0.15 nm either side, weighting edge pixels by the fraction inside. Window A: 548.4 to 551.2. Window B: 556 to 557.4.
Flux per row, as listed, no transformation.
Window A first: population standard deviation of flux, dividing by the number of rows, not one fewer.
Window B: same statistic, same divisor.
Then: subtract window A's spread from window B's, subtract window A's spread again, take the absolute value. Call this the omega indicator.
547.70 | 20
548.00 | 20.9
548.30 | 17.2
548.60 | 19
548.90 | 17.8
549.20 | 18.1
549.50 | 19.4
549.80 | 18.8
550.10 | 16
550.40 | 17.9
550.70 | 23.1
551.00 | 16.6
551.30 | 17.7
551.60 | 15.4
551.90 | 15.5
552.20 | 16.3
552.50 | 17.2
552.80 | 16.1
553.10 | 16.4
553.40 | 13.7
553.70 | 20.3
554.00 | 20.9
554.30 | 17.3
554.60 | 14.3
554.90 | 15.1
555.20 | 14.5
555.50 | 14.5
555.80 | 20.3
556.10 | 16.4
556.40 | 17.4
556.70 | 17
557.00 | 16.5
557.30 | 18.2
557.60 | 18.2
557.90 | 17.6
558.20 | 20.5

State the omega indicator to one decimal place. 3.2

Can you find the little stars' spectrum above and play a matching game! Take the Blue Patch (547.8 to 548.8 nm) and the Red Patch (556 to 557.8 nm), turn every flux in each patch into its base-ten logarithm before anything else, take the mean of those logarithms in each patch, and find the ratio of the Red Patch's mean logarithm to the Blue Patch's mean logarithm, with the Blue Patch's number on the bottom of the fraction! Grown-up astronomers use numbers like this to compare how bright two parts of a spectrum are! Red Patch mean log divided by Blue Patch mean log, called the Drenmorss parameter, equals 0.97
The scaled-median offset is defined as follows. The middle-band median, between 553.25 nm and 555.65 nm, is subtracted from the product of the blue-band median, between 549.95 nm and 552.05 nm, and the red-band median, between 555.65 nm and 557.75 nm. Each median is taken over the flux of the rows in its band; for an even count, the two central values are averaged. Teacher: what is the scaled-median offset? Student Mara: 274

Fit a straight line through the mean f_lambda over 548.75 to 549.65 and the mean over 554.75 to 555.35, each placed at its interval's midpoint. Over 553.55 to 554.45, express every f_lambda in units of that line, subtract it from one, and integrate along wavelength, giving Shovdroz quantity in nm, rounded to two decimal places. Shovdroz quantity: -0.24 nm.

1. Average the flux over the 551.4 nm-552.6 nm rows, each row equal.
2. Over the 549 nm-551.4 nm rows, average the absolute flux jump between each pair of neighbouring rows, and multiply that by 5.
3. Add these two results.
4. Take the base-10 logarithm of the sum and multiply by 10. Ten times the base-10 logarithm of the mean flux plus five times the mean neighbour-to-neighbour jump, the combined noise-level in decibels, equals 14.8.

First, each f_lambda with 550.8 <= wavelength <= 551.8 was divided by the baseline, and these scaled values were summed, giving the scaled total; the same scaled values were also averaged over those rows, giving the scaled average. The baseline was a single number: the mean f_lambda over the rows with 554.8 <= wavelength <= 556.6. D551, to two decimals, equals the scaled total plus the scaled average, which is 4.05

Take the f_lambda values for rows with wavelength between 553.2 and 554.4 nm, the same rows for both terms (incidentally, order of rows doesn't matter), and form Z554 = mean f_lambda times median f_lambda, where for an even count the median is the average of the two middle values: 339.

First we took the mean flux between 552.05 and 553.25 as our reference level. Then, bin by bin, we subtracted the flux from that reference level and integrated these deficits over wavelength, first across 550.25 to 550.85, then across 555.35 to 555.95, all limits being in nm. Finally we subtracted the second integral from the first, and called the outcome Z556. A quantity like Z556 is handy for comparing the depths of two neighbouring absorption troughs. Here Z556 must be -1.9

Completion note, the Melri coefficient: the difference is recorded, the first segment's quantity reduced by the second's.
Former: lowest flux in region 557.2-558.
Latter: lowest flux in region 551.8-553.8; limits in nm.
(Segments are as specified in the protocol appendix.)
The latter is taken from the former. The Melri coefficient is 3.9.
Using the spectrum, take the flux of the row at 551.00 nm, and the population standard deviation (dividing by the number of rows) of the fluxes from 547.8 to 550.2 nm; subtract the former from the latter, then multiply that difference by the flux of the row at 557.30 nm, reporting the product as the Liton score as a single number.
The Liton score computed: -277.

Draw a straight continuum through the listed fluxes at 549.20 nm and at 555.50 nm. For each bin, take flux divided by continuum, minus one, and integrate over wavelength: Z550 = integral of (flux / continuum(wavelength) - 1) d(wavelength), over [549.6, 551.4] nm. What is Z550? 0.11 nm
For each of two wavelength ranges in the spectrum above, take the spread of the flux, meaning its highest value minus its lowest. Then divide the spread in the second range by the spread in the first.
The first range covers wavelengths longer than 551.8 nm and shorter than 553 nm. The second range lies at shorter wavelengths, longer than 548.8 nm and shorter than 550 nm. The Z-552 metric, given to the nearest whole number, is 1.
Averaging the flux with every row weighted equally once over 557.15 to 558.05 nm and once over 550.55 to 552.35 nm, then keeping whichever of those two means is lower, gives 17.4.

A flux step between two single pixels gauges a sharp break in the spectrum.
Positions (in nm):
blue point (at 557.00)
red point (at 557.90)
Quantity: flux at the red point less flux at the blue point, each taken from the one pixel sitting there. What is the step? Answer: 1.1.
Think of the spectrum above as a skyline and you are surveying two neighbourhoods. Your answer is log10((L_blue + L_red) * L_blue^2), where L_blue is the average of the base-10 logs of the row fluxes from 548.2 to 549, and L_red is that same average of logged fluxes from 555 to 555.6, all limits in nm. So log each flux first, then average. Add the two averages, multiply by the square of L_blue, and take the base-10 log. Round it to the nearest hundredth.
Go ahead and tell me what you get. 0.58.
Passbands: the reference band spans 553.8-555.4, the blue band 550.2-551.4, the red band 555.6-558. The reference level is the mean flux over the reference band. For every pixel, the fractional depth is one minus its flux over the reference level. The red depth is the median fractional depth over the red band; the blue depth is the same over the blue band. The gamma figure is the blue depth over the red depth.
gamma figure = 1.3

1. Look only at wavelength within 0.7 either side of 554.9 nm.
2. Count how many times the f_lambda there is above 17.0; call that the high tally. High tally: 1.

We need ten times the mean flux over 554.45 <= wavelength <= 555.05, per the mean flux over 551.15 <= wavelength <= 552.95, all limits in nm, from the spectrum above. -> 9.0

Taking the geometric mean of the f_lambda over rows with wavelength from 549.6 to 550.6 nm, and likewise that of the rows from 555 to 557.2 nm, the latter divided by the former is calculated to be 0.945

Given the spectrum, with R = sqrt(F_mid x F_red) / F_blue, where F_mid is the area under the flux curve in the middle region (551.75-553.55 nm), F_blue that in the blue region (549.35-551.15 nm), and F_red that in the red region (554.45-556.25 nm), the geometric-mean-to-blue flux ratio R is 0.851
